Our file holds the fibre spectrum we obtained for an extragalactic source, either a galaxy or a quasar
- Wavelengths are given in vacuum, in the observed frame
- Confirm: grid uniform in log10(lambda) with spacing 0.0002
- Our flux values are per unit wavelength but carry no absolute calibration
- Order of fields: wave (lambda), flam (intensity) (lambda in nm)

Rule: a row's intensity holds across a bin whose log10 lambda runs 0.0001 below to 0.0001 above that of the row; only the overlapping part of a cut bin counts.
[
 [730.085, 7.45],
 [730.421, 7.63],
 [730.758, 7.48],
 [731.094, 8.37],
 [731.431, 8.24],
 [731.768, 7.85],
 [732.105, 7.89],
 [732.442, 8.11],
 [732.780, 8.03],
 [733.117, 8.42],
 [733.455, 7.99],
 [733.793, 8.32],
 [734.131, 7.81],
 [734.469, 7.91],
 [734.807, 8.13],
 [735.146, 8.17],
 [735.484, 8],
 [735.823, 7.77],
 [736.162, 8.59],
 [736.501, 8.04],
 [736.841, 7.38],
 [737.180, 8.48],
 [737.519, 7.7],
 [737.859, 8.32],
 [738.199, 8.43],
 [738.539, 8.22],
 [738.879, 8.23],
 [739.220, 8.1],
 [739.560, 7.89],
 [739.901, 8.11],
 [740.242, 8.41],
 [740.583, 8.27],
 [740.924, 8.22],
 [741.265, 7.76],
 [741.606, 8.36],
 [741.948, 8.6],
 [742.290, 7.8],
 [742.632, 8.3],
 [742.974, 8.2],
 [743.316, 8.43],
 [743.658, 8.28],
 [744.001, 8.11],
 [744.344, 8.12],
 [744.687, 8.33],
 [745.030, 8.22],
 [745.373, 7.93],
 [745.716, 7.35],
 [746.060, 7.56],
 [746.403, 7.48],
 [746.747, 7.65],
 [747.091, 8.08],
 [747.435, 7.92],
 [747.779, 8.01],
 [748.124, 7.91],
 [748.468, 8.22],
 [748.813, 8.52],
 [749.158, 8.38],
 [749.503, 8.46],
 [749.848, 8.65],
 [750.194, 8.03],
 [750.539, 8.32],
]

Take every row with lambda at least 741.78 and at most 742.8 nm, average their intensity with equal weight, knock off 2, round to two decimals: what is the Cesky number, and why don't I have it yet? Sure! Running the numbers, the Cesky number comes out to 6.23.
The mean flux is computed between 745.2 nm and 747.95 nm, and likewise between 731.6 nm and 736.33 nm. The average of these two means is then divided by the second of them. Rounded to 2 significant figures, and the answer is 0.98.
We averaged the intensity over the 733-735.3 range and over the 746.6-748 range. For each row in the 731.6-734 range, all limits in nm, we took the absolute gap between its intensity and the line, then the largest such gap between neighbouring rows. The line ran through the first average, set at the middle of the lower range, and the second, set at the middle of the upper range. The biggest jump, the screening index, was 0.22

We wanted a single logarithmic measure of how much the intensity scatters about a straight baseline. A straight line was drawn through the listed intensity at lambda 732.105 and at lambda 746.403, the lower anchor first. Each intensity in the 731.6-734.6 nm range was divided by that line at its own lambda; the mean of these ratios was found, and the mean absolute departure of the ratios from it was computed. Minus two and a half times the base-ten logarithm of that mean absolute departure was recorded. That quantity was 4.20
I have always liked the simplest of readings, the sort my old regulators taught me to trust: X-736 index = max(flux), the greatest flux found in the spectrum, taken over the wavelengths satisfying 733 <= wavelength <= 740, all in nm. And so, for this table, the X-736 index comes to 8.59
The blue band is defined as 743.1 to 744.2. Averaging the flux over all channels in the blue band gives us 8.27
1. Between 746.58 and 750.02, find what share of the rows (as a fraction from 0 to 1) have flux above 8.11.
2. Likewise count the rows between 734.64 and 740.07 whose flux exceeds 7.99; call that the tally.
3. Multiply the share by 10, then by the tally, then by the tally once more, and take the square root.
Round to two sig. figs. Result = 27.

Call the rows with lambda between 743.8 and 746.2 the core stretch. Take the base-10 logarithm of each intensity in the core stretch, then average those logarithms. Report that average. 0.900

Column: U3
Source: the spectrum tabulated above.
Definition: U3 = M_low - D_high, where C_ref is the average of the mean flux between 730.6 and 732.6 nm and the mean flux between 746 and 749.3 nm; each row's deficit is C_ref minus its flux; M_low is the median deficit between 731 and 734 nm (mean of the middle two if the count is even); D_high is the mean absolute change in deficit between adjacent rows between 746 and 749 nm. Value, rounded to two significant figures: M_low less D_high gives -0.33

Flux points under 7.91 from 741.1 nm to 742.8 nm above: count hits 2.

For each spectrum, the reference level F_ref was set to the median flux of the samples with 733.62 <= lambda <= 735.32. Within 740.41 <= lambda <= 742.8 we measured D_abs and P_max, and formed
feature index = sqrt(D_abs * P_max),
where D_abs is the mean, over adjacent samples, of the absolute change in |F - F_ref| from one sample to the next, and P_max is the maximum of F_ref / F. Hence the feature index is 0.420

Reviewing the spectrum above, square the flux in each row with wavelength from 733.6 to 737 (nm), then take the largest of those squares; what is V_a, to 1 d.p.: 73.8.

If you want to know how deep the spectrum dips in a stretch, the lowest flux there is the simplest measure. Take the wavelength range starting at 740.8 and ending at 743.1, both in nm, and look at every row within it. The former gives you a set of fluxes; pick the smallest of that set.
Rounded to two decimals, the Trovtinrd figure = 7.76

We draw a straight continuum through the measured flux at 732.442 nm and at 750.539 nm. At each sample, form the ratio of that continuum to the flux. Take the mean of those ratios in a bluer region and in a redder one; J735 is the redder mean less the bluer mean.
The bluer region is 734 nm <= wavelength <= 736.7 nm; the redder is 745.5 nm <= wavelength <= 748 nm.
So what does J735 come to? 0.06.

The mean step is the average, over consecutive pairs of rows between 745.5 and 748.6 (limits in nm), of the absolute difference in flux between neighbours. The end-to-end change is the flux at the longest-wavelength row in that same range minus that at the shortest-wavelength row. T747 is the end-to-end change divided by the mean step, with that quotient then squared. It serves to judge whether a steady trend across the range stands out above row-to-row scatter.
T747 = 20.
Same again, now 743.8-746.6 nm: 9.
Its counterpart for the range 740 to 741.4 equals 9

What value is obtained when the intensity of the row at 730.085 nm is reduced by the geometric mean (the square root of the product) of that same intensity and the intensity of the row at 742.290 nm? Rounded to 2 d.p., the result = -0.17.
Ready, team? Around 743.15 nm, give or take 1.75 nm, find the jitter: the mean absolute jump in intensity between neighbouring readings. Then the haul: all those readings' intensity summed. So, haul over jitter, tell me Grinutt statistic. 308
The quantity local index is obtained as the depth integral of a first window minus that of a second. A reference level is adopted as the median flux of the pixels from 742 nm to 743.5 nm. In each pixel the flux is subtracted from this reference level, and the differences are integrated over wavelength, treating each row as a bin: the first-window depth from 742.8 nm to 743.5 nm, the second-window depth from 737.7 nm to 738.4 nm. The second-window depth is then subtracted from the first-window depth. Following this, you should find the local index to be 0.04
